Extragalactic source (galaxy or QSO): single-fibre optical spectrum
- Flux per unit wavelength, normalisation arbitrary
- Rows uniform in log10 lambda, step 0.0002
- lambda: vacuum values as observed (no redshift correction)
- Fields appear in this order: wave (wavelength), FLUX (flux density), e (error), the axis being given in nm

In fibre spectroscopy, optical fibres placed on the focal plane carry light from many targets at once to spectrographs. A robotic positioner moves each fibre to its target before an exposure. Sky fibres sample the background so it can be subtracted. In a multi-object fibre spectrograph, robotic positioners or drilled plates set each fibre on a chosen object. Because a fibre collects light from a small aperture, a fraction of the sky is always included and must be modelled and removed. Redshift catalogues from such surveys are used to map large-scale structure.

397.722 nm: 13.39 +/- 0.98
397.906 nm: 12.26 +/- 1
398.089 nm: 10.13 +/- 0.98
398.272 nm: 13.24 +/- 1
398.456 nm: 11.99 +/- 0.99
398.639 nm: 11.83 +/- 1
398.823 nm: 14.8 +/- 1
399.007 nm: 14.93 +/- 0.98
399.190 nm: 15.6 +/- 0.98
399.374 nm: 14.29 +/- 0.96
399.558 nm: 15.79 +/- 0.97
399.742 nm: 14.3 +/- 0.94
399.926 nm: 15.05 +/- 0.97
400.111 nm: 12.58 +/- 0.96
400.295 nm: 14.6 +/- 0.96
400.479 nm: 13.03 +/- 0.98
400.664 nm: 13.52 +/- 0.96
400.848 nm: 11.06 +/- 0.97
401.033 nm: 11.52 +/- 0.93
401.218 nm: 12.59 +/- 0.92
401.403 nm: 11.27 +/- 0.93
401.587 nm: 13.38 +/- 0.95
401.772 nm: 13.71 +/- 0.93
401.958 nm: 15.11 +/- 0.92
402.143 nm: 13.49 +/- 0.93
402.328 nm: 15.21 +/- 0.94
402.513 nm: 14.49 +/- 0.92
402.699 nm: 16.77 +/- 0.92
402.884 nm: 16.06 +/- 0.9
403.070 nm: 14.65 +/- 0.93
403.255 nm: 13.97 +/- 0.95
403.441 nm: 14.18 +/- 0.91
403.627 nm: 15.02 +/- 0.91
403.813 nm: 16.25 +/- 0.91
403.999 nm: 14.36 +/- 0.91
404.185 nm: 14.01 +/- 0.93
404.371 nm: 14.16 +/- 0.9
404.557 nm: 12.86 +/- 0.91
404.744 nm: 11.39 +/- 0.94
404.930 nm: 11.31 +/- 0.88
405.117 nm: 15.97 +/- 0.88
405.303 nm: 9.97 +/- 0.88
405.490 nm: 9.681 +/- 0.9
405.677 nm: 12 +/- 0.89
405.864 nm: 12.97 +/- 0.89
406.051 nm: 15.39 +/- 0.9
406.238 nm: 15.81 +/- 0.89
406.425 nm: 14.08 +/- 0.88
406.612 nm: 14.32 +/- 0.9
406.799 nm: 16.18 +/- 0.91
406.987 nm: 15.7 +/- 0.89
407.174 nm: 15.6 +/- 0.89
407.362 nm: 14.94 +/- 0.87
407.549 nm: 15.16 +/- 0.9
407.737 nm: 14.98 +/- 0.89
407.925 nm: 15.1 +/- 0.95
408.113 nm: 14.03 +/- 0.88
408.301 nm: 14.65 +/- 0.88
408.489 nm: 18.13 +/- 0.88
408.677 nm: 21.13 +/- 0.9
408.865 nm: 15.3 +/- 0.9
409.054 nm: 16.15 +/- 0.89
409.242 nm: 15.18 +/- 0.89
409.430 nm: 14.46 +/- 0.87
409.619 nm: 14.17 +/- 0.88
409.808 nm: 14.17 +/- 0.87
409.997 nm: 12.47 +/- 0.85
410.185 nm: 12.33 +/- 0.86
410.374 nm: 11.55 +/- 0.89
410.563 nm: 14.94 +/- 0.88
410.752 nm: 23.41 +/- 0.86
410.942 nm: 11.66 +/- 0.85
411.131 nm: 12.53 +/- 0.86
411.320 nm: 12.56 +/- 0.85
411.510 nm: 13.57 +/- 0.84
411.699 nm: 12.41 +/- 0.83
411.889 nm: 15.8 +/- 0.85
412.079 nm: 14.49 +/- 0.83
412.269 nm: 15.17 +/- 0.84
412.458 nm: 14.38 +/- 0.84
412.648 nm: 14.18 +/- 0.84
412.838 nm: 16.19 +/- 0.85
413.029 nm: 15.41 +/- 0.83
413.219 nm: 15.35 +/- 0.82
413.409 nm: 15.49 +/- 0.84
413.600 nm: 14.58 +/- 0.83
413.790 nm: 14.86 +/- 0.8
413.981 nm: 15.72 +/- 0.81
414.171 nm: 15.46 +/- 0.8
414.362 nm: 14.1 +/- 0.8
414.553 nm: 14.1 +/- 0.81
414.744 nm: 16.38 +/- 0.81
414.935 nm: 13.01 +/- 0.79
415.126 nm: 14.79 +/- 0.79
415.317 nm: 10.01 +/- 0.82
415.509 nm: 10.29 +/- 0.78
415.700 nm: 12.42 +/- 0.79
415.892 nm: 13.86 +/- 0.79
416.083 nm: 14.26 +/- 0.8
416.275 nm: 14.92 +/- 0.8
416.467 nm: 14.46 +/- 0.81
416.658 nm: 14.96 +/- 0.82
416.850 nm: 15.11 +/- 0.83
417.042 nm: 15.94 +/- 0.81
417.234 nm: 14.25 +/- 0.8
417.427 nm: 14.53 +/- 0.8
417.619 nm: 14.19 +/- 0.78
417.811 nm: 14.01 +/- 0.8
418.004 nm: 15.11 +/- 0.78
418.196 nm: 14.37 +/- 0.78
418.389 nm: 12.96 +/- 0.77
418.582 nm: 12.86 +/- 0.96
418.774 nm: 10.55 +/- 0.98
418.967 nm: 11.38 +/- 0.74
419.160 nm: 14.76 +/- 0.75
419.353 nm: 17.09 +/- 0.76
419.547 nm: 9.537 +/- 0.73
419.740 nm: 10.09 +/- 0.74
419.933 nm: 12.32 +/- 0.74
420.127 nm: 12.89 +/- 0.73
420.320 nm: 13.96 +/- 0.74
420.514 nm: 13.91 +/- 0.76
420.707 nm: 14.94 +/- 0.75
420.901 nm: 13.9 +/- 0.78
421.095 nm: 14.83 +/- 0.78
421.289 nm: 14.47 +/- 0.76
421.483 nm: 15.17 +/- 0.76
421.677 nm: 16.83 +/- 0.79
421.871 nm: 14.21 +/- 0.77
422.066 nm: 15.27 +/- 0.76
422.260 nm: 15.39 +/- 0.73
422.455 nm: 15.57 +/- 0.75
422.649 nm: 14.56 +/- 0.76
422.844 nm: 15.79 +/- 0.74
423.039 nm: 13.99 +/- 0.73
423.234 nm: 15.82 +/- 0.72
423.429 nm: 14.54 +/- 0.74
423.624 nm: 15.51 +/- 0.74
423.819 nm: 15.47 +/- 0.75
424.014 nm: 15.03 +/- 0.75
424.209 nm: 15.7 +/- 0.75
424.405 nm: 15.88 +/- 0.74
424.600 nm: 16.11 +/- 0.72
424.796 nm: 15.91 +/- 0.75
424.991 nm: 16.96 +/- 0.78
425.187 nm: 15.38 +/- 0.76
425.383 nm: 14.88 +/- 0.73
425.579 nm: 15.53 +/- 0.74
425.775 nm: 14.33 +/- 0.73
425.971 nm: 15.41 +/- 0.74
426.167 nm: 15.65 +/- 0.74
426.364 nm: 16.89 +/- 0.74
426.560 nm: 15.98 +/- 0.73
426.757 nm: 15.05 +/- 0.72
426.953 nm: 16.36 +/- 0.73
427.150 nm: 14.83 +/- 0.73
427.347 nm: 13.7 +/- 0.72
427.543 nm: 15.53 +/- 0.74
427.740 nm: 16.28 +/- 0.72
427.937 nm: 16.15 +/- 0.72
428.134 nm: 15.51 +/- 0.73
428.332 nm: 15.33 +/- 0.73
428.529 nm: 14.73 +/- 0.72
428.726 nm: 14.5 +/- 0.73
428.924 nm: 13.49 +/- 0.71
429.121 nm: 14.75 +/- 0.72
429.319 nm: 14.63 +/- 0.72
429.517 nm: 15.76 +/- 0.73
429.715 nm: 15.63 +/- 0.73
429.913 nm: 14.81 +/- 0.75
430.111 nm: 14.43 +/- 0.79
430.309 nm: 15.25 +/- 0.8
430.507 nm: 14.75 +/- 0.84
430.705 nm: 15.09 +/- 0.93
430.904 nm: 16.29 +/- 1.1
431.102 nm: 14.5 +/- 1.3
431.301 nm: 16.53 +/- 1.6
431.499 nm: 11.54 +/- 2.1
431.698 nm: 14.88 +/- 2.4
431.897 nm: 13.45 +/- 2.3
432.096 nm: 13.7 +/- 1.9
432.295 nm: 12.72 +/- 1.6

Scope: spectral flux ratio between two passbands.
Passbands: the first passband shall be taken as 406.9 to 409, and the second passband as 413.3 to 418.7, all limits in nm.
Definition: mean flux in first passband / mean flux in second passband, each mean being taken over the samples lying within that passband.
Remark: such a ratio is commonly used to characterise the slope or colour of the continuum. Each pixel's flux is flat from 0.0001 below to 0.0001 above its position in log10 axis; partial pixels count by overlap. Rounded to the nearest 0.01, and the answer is 1.12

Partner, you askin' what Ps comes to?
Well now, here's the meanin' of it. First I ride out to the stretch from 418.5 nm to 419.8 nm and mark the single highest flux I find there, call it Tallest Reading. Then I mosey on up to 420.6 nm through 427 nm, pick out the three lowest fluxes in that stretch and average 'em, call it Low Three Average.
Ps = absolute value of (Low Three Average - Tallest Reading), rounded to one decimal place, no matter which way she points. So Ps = 3.1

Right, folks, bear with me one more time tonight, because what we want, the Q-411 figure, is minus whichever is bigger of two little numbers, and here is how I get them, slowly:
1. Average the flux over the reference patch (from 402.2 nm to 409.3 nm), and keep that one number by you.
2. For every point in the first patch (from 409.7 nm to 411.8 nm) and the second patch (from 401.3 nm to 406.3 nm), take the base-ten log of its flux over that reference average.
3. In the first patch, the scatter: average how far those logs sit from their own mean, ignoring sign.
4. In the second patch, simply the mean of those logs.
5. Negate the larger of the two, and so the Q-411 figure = -0.056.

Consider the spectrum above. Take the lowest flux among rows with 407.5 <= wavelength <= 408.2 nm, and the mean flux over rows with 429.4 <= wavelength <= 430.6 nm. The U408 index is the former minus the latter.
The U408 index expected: -1.1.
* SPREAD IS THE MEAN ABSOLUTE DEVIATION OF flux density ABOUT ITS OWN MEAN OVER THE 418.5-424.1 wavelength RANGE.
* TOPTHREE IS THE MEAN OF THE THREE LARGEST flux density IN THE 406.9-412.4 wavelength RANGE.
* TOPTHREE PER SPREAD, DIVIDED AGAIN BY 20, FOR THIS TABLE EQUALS 0.7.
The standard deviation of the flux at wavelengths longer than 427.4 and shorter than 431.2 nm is 0.7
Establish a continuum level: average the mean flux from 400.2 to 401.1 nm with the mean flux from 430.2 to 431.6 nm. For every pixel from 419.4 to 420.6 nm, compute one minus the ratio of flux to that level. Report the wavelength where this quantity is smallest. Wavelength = 420.320 nm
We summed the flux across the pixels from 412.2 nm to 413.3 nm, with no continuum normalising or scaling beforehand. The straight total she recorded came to 91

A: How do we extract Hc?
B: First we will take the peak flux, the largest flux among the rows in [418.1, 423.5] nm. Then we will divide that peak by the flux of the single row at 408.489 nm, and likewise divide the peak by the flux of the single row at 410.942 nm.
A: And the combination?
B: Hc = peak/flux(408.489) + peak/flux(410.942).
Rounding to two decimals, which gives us 2.41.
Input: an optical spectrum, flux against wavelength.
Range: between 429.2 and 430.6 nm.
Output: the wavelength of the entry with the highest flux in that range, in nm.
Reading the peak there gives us 429.517 nm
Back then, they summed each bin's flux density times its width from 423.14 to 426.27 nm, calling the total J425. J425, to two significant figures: 49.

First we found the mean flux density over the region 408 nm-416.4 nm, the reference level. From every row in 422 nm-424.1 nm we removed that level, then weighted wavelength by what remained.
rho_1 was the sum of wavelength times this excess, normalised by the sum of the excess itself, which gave 423.01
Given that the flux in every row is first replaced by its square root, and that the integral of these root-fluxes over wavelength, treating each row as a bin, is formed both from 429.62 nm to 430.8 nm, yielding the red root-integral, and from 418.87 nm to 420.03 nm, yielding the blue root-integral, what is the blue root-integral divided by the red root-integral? 0.89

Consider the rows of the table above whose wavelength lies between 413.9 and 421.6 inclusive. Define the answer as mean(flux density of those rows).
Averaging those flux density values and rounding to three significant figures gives 13.8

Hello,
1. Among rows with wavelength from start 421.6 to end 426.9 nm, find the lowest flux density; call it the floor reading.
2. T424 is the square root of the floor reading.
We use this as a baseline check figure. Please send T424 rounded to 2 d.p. 3.74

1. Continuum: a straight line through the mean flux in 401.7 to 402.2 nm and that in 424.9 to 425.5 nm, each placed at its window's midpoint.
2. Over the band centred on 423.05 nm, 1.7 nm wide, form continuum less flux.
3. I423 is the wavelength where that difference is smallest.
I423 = 423.234 nm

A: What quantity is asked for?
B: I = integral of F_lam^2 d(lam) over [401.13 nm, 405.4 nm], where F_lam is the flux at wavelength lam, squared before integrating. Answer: 840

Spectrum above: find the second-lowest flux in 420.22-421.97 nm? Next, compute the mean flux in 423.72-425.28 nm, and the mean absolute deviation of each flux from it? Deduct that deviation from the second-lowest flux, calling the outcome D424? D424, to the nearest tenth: 13.5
